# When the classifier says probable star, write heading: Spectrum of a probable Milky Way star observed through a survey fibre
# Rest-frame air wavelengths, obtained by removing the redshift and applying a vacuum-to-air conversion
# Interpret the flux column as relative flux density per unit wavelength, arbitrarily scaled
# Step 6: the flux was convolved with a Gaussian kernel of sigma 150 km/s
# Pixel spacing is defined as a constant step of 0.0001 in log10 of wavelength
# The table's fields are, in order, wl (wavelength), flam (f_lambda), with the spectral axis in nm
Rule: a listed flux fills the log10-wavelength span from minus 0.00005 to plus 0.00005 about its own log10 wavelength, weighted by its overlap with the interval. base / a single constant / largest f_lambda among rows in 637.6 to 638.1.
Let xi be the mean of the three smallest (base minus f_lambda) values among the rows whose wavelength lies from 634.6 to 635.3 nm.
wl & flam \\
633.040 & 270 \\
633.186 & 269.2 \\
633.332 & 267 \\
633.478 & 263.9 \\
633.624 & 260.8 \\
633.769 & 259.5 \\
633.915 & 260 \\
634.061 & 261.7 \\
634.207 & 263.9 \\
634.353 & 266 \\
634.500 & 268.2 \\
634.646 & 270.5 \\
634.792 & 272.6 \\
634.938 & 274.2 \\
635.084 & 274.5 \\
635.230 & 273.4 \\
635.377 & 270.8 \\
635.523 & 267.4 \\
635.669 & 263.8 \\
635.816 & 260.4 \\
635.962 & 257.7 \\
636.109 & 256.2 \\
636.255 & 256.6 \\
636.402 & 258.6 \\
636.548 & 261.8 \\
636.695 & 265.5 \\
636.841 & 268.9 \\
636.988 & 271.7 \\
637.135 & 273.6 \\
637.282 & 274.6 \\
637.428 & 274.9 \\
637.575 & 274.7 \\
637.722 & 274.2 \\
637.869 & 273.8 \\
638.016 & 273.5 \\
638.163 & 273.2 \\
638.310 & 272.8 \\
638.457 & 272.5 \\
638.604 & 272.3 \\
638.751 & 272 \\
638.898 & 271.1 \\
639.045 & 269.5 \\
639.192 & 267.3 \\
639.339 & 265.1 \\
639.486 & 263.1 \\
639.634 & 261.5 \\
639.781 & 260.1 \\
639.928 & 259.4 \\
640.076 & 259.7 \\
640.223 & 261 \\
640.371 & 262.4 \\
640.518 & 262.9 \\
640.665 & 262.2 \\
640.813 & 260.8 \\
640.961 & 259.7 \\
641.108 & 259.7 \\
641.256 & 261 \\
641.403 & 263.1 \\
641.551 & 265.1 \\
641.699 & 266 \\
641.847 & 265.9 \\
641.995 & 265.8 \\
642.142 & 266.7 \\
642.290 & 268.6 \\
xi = 0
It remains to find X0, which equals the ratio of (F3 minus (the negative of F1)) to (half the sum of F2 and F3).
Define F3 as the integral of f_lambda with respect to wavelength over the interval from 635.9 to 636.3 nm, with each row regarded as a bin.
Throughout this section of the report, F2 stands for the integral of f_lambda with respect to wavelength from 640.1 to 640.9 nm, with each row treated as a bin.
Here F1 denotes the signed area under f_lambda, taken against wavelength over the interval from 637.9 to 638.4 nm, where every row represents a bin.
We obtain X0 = 1.5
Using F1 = 137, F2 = 209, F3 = 103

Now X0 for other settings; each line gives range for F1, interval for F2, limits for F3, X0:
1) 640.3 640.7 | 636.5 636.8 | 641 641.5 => 2.2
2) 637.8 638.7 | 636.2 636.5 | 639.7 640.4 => 3.3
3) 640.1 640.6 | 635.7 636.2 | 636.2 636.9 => 2.0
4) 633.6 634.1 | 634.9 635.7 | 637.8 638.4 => 1.5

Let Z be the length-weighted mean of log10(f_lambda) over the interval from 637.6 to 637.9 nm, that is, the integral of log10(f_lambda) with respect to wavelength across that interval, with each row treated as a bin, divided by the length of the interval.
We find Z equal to 2.44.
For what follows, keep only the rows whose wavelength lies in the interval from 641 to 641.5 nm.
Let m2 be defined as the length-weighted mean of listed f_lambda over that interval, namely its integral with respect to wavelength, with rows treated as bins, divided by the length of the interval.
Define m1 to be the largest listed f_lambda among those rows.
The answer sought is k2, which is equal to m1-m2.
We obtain 1.4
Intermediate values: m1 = 263.1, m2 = 261.7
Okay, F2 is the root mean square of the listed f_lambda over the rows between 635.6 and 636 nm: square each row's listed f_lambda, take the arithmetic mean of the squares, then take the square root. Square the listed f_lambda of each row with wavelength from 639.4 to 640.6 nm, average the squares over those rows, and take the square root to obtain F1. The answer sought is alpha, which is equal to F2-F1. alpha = -1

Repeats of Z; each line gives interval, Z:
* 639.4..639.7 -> 2.41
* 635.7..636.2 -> 2.41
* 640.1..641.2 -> 2.42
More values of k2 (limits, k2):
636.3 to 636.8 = 3.2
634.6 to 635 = 1.5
